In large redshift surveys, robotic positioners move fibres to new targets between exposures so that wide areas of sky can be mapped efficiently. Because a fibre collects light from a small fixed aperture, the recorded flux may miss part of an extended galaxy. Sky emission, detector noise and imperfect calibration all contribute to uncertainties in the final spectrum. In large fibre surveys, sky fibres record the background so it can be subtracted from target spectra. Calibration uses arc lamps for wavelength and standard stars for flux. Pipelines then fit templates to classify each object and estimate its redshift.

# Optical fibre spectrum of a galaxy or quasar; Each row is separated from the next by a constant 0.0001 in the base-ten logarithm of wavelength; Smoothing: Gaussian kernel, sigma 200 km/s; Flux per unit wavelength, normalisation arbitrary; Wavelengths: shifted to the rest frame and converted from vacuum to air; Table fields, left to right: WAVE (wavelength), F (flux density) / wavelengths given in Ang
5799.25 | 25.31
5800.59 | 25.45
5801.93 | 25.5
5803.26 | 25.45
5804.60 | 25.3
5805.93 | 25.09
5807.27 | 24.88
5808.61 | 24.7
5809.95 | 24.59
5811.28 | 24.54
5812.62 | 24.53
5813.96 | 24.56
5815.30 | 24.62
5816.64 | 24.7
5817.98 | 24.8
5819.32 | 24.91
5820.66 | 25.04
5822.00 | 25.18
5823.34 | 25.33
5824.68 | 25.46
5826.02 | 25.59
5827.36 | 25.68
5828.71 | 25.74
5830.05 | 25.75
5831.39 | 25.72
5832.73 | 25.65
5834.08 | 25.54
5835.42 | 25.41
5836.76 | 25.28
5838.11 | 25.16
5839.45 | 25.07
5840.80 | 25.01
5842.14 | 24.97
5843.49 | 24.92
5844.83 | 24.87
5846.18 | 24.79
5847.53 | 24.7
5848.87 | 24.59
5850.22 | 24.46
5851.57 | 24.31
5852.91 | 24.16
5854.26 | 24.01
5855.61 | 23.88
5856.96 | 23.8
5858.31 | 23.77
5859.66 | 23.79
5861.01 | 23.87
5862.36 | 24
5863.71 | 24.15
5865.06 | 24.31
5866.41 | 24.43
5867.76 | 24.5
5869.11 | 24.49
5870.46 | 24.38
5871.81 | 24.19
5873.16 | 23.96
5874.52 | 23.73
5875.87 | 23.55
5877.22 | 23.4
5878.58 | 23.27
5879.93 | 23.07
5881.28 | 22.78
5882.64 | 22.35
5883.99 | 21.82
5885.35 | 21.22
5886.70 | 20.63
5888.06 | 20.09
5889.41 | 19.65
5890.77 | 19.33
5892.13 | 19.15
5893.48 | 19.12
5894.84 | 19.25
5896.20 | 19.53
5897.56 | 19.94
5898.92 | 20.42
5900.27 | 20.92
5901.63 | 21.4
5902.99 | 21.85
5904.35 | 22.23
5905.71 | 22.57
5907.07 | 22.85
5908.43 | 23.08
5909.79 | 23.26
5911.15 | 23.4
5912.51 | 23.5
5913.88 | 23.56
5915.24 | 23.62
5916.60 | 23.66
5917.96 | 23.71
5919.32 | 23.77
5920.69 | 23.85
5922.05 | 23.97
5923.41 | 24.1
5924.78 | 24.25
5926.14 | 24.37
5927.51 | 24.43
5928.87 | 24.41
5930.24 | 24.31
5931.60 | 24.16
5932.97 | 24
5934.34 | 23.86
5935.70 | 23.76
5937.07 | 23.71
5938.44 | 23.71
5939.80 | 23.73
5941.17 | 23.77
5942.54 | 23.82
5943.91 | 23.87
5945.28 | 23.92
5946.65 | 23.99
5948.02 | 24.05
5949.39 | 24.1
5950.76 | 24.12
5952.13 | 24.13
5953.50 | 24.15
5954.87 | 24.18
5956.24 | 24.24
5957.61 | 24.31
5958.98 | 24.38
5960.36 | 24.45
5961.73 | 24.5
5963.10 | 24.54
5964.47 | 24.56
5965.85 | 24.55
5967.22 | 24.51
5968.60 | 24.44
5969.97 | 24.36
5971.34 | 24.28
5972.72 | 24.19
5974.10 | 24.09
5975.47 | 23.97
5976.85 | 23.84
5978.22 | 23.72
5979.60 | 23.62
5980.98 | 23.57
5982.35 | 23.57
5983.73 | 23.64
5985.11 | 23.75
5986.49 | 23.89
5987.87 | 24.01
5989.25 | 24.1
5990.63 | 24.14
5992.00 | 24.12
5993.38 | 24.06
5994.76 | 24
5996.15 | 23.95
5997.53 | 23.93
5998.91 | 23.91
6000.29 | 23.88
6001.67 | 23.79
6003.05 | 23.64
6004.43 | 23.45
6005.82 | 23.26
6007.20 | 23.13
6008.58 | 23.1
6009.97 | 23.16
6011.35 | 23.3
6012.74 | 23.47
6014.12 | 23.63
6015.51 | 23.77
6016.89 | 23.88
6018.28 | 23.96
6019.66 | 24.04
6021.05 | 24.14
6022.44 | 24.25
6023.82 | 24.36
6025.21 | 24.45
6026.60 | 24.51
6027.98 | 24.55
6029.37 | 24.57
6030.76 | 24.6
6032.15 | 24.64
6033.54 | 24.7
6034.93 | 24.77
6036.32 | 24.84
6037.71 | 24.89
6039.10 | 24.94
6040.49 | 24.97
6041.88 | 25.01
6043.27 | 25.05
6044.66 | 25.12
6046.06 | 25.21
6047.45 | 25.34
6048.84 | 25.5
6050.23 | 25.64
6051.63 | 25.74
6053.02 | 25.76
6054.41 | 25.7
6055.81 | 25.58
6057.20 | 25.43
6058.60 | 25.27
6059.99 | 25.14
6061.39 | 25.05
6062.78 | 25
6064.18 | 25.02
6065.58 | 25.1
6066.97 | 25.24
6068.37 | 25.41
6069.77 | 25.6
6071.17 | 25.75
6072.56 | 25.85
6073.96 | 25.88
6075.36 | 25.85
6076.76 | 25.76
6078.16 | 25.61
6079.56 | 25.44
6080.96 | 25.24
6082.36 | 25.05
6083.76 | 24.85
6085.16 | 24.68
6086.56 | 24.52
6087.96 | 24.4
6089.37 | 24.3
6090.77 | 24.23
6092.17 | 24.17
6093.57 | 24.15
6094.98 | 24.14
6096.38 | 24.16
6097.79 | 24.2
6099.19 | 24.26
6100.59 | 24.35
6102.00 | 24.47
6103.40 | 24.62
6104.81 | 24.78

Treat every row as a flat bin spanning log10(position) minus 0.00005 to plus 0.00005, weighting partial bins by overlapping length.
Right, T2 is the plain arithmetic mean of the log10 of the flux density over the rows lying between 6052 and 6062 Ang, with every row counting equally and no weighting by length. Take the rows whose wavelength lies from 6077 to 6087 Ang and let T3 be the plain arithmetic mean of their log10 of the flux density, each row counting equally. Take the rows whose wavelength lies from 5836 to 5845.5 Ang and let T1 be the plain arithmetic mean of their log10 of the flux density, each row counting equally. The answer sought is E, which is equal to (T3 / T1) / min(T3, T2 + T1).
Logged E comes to 0.715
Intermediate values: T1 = 1.40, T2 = 1.41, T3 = 1.399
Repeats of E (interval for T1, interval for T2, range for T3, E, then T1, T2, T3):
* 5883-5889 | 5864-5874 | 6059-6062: 0.757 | 1.32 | 1.39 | 1.400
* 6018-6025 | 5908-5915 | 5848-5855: 0.723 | 1.38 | 1.37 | 1.386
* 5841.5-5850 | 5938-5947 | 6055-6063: 0.717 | 1.39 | 1.38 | 1.402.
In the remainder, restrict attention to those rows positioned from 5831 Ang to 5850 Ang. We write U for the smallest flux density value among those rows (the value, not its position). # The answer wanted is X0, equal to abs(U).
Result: 24.6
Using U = 24.59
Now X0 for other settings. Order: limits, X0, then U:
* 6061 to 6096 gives 24.1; 24.14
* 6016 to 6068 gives 23.9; 23.88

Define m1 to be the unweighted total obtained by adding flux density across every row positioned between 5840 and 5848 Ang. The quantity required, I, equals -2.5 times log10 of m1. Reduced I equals -5.43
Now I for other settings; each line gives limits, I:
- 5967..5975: -5.41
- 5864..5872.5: -5.41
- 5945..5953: -5.40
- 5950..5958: -5.40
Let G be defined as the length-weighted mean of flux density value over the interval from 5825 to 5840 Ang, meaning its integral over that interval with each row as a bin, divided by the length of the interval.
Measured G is 25.5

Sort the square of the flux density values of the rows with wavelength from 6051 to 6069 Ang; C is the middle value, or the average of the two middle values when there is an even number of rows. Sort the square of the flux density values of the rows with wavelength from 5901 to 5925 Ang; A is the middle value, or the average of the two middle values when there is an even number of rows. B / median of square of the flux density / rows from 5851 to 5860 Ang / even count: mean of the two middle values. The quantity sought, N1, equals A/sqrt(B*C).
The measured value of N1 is 0.92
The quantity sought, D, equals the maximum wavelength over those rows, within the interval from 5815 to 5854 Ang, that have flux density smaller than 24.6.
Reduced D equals 5852.91 Ang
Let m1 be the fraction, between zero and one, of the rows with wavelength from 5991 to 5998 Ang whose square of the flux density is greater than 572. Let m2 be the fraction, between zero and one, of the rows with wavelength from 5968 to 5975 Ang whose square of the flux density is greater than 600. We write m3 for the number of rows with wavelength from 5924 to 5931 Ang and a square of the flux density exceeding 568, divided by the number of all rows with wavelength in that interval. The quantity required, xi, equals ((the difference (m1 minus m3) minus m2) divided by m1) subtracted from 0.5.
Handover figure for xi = 0.5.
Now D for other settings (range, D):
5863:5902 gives 5901.63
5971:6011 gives 6009.97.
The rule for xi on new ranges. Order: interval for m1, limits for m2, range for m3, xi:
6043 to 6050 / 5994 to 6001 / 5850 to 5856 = 0.5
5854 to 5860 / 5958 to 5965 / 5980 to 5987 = 3.5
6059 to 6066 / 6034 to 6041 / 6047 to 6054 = 1.5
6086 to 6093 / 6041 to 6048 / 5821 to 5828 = 1.5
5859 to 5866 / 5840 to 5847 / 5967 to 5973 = 2.8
